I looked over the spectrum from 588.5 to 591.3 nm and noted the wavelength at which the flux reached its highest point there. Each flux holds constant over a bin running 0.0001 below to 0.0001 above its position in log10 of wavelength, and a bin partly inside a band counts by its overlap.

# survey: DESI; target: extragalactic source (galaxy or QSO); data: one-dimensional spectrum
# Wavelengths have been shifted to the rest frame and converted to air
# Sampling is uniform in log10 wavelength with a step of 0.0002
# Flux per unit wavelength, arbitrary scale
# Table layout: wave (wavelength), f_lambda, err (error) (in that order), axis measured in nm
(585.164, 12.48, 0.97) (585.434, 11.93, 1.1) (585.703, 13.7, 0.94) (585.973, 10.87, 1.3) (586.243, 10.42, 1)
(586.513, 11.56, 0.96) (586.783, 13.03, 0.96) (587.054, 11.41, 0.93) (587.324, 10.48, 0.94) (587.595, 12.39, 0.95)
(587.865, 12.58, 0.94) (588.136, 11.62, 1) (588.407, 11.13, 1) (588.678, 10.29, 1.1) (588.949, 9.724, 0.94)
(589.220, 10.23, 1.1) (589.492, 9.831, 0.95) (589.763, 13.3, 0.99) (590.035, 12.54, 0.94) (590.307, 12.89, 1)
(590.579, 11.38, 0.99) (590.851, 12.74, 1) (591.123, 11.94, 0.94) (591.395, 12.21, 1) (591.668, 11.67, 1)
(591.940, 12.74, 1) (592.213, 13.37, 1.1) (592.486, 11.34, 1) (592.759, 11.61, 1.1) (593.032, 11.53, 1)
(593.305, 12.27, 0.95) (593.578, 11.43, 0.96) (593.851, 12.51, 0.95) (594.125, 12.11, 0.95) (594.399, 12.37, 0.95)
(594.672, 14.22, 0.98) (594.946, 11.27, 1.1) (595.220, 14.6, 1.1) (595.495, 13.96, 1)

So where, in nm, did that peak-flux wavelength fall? 589.763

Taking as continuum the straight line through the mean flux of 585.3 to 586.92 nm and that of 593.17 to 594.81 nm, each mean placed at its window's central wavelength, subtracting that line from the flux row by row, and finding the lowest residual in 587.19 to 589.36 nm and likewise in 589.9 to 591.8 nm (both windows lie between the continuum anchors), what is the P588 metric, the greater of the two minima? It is -0.86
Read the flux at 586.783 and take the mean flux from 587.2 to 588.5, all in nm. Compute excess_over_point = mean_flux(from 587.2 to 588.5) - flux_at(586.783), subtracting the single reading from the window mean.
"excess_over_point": -1.4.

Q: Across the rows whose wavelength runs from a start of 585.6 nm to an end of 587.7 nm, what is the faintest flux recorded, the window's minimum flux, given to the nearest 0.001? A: 10.420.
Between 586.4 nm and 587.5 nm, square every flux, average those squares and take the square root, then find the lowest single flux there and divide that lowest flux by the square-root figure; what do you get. 0.899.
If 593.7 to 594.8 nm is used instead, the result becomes 0.944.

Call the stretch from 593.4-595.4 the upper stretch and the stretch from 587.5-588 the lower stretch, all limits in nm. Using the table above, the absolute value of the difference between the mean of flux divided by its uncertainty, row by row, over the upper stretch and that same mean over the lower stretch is 0.52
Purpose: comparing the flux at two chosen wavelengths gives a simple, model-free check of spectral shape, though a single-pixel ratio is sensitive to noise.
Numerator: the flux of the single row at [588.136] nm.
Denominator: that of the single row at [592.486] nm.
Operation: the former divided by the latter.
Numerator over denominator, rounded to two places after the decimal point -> 1.02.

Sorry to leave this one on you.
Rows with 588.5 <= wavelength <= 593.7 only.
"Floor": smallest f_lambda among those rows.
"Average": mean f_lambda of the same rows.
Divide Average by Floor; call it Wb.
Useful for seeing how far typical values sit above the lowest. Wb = 1.21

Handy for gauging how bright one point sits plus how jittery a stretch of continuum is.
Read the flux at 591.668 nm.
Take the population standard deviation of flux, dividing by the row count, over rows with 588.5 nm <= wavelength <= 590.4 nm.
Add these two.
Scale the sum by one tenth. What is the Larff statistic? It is 1.31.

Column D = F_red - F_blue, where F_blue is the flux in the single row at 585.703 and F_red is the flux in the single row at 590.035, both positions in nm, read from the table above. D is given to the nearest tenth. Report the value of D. -1.2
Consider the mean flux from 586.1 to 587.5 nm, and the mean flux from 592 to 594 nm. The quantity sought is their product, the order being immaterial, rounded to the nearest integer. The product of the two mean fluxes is 137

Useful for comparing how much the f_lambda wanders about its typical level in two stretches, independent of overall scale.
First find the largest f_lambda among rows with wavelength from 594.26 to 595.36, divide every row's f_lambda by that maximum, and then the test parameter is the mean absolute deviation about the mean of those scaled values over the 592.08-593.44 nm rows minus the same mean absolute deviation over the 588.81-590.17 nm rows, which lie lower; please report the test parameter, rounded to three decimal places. -0.055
